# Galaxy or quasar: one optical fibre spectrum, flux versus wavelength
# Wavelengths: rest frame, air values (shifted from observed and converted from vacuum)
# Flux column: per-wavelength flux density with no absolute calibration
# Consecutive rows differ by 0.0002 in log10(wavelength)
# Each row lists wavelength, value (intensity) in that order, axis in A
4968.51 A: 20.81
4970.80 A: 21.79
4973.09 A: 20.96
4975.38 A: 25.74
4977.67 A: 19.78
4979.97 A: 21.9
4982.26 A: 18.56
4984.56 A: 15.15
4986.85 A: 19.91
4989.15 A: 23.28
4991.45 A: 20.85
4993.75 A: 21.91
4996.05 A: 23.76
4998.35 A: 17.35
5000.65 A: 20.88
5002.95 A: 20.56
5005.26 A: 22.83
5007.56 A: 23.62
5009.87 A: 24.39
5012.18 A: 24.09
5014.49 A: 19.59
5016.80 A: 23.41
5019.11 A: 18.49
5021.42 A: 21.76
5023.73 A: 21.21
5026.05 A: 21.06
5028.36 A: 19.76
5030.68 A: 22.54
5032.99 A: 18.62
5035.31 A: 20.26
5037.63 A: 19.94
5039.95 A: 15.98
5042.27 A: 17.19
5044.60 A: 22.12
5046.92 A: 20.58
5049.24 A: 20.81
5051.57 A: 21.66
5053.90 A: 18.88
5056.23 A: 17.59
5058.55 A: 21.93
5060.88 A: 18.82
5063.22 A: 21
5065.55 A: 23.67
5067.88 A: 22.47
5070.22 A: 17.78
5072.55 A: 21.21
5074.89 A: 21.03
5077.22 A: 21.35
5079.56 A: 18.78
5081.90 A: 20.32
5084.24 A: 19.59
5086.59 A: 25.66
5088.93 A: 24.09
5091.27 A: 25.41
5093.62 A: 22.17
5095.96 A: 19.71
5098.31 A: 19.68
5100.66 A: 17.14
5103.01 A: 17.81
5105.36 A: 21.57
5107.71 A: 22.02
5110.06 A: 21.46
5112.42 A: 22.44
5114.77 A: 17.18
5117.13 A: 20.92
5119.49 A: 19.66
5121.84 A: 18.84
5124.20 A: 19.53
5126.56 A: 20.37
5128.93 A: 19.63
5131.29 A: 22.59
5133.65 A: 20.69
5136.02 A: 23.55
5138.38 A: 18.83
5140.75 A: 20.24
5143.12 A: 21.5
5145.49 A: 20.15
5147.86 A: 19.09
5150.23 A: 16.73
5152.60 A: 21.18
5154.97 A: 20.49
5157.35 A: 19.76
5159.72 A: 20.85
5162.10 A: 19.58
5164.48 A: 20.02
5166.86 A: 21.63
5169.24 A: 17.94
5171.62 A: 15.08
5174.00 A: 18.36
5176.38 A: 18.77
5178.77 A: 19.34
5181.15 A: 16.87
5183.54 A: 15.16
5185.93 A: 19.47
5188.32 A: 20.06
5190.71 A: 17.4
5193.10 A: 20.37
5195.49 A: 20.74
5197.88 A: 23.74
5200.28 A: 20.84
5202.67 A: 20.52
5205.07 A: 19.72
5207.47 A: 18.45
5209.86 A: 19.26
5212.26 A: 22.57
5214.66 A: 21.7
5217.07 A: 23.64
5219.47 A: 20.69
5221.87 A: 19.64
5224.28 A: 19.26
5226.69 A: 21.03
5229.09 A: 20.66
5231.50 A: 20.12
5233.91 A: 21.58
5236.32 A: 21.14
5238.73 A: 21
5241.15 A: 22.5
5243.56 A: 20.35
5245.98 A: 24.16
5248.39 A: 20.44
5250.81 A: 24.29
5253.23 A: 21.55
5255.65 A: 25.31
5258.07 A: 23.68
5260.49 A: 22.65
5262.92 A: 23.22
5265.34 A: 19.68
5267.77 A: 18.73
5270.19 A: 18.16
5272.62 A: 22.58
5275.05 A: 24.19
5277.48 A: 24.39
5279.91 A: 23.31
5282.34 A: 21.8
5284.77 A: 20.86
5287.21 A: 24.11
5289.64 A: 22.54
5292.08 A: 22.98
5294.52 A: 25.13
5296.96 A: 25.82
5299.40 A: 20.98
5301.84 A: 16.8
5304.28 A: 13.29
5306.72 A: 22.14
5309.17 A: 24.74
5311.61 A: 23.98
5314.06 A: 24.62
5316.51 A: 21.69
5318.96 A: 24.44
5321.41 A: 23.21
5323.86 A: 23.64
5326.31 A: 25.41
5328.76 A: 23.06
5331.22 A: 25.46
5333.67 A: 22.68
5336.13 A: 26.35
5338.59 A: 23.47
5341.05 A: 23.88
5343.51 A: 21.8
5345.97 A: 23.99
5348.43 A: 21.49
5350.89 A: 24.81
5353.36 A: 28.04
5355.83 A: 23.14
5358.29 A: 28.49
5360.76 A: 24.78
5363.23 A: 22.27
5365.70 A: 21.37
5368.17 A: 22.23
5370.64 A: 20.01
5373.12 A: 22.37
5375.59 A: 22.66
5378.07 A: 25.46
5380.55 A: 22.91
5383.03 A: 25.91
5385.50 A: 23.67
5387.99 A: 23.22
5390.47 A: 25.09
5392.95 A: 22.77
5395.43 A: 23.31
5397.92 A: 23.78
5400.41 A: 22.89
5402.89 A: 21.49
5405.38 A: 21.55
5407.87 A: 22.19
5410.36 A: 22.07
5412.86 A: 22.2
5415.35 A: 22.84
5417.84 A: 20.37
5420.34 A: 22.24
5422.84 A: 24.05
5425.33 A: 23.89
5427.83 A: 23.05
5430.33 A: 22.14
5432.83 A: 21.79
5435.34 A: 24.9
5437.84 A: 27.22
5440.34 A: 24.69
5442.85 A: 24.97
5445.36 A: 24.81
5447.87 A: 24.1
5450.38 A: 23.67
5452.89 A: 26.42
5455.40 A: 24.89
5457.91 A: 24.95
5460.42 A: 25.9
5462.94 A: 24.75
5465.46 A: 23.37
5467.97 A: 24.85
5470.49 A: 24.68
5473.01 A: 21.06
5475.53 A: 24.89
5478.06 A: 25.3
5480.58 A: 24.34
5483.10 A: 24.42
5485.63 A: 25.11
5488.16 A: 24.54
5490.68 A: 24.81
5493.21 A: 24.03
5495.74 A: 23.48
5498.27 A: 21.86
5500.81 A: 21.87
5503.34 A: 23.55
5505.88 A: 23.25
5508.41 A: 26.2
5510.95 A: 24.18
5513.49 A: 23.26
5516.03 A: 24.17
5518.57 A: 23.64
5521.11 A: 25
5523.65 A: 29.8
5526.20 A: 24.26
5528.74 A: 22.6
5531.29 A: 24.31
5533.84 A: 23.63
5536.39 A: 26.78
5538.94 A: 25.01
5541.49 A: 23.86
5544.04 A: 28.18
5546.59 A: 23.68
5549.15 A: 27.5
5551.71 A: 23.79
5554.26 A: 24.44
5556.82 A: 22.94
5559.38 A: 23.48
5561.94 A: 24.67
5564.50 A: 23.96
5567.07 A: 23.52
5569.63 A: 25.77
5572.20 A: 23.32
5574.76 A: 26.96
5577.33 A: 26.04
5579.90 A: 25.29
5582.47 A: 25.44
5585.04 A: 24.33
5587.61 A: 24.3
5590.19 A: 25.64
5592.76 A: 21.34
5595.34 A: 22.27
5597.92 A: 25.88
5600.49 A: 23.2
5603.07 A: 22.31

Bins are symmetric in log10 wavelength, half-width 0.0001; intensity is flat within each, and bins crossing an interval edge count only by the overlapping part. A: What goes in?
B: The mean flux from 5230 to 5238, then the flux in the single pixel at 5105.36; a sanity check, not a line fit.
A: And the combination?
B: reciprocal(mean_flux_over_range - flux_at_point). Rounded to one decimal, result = -1.6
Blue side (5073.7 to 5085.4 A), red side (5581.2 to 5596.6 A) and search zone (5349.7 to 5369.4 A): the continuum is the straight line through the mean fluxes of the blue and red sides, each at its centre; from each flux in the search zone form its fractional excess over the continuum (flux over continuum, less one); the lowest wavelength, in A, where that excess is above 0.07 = 5350.89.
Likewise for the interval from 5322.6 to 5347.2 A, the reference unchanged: 5323.86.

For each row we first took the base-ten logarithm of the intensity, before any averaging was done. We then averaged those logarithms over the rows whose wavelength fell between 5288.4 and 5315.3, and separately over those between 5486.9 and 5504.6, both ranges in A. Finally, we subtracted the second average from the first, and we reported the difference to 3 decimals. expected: -0.033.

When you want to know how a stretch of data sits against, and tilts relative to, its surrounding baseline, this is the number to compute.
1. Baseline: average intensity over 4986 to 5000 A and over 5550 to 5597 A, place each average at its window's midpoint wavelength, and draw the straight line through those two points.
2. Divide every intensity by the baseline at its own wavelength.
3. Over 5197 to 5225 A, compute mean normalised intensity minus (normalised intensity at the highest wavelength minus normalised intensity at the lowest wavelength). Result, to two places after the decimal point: 1.14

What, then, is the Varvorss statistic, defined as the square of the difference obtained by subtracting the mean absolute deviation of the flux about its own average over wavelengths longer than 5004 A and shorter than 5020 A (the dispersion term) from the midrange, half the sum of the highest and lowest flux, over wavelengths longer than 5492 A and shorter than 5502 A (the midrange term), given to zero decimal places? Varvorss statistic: 443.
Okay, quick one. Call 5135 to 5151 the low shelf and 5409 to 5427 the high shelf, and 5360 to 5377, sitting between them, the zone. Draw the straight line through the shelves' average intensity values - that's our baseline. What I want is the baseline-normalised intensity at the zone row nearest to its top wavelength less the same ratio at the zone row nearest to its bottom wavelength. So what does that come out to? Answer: -0.10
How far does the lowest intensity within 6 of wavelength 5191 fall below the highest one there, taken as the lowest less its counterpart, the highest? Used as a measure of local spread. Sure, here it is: -3.3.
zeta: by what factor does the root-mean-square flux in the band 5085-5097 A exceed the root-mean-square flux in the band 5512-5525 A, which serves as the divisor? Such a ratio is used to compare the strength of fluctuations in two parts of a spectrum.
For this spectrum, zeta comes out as 0.93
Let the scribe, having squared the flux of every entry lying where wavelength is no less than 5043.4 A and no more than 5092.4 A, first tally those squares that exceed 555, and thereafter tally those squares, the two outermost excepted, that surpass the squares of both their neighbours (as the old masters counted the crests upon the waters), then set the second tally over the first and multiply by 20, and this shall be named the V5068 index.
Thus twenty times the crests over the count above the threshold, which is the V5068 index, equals 35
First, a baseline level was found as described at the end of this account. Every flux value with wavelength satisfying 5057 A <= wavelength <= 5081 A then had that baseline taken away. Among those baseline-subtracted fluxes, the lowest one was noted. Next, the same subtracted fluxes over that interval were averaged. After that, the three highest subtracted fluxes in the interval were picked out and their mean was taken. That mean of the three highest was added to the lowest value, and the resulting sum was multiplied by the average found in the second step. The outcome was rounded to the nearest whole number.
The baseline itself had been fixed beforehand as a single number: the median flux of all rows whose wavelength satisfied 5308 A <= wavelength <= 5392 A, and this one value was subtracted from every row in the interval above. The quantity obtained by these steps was 20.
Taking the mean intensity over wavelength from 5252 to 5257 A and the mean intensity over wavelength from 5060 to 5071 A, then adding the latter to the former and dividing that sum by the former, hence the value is 1.89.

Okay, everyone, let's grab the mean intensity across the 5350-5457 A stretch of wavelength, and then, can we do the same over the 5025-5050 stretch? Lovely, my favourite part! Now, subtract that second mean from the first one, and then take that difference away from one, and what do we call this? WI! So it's -2.7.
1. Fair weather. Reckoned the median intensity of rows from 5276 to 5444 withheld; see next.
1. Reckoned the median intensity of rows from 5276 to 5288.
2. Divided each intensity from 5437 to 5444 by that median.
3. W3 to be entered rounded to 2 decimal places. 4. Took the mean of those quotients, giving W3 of 1.10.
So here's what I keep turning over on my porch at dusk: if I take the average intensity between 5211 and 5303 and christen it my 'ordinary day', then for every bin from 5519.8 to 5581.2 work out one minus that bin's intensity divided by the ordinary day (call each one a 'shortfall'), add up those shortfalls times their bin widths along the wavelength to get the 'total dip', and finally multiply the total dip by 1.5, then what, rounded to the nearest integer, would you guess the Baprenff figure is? -13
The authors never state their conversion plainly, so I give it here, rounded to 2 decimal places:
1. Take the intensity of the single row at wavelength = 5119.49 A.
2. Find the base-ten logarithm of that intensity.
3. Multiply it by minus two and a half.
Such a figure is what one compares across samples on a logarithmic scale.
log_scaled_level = -3.23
